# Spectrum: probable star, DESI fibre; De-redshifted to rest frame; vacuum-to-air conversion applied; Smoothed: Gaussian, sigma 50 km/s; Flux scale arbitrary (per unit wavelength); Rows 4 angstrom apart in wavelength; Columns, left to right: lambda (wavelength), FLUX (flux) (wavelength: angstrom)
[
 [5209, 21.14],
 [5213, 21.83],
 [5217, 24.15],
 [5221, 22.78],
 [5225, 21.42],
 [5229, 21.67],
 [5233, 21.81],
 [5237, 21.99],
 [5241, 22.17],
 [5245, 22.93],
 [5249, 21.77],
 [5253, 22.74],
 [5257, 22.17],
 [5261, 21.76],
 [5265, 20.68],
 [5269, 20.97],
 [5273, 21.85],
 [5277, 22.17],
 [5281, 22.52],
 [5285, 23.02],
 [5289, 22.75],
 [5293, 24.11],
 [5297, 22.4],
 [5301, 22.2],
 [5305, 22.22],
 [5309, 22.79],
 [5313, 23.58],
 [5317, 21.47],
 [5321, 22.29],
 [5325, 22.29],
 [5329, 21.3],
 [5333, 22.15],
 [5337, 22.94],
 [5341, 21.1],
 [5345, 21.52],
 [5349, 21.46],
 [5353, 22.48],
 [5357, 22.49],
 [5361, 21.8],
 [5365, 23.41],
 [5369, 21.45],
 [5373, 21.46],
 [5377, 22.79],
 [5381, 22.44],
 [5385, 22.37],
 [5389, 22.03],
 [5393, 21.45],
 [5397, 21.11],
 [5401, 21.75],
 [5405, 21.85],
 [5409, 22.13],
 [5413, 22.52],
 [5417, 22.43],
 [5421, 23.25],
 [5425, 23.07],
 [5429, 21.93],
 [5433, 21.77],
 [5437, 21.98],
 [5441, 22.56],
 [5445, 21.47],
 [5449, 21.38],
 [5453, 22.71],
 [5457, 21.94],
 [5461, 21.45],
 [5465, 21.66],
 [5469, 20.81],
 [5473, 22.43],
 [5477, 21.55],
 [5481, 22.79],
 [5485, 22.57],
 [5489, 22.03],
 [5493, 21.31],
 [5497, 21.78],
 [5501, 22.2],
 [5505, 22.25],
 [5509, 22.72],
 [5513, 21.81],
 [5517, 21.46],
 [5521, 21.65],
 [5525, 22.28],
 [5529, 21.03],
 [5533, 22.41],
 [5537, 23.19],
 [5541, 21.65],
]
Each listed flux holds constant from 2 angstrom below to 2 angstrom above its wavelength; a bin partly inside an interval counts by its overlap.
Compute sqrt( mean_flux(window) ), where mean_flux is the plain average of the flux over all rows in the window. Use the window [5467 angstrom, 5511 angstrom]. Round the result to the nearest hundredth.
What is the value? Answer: 4.69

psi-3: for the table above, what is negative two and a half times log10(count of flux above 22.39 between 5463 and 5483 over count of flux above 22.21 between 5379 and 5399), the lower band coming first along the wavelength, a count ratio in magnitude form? 0.0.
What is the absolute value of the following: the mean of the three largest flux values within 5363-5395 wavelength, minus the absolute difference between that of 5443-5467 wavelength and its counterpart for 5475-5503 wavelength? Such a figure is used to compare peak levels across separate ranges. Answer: 22.5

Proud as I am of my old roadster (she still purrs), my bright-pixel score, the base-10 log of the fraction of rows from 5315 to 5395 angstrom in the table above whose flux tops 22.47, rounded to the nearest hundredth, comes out -0.60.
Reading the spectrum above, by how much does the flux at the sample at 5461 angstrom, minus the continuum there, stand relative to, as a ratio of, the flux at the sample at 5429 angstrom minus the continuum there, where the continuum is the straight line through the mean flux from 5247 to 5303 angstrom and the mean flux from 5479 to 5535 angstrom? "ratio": 3.9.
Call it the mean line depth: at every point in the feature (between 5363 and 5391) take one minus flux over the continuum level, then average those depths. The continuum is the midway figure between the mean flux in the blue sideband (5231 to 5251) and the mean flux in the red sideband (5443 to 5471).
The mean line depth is -0.018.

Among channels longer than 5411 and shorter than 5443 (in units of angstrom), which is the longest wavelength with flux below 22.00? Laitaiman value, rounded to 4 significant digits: 5437 angstrom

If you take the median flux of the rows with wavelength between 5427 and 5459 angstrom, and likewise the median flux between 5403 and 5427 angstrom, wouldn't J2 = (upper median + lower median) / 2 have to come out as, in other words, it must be 22.2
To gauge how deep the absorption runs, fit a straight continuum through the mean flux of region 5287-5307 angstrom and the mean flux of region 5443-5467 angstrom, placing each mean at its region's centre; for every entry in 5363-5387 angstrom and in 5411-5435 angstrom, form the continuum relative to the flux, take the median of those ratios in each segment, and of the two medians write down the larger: 0.99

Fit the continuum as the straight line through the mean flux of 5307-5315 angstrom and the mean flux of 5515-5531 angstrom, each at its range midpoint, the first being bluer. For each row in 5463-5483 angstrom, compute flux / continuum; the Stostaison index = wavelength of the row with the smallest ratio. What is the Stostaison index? 5469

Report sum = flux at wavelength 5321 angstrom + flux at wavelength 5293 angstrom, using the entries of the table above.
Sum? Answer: 46.4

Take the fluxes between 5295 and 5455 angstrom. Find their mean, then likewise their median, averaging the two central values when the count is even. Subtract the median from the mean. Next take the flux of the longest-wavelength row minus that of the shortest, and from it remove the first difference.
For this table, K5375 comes 0.3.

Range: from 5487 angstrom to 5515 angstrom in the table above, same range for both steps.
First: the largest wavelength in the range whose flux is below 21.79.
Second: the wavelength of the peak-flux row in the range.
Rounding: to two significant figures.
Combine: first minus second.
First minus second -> -12 angstrom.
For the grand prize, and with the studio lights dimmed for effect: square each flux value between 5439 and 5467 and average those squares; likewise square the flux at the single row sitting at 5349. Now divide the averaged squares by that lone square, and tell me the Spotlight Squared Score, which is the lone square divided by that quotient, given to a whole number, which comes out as 443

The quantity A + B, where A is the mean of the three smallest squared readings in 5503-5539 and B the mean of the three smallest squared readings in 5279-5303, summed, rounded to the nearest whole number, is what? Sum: 958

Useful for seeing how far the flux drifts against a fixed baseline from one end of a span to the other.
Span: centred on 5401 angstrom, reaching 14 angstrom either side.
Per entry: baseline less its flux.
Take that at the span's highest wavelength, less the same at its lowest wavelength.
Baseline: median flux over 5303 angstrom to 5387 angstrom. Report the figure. -0.5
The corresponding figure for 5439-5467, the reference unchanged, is 0.9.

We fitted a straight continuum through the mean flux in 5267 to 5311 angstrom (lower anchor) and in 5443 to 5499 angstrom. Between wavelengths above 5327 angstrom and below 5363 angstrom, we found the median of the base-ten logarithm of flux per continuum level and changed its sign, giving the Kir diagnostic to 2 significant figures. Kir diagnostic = 0.0082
